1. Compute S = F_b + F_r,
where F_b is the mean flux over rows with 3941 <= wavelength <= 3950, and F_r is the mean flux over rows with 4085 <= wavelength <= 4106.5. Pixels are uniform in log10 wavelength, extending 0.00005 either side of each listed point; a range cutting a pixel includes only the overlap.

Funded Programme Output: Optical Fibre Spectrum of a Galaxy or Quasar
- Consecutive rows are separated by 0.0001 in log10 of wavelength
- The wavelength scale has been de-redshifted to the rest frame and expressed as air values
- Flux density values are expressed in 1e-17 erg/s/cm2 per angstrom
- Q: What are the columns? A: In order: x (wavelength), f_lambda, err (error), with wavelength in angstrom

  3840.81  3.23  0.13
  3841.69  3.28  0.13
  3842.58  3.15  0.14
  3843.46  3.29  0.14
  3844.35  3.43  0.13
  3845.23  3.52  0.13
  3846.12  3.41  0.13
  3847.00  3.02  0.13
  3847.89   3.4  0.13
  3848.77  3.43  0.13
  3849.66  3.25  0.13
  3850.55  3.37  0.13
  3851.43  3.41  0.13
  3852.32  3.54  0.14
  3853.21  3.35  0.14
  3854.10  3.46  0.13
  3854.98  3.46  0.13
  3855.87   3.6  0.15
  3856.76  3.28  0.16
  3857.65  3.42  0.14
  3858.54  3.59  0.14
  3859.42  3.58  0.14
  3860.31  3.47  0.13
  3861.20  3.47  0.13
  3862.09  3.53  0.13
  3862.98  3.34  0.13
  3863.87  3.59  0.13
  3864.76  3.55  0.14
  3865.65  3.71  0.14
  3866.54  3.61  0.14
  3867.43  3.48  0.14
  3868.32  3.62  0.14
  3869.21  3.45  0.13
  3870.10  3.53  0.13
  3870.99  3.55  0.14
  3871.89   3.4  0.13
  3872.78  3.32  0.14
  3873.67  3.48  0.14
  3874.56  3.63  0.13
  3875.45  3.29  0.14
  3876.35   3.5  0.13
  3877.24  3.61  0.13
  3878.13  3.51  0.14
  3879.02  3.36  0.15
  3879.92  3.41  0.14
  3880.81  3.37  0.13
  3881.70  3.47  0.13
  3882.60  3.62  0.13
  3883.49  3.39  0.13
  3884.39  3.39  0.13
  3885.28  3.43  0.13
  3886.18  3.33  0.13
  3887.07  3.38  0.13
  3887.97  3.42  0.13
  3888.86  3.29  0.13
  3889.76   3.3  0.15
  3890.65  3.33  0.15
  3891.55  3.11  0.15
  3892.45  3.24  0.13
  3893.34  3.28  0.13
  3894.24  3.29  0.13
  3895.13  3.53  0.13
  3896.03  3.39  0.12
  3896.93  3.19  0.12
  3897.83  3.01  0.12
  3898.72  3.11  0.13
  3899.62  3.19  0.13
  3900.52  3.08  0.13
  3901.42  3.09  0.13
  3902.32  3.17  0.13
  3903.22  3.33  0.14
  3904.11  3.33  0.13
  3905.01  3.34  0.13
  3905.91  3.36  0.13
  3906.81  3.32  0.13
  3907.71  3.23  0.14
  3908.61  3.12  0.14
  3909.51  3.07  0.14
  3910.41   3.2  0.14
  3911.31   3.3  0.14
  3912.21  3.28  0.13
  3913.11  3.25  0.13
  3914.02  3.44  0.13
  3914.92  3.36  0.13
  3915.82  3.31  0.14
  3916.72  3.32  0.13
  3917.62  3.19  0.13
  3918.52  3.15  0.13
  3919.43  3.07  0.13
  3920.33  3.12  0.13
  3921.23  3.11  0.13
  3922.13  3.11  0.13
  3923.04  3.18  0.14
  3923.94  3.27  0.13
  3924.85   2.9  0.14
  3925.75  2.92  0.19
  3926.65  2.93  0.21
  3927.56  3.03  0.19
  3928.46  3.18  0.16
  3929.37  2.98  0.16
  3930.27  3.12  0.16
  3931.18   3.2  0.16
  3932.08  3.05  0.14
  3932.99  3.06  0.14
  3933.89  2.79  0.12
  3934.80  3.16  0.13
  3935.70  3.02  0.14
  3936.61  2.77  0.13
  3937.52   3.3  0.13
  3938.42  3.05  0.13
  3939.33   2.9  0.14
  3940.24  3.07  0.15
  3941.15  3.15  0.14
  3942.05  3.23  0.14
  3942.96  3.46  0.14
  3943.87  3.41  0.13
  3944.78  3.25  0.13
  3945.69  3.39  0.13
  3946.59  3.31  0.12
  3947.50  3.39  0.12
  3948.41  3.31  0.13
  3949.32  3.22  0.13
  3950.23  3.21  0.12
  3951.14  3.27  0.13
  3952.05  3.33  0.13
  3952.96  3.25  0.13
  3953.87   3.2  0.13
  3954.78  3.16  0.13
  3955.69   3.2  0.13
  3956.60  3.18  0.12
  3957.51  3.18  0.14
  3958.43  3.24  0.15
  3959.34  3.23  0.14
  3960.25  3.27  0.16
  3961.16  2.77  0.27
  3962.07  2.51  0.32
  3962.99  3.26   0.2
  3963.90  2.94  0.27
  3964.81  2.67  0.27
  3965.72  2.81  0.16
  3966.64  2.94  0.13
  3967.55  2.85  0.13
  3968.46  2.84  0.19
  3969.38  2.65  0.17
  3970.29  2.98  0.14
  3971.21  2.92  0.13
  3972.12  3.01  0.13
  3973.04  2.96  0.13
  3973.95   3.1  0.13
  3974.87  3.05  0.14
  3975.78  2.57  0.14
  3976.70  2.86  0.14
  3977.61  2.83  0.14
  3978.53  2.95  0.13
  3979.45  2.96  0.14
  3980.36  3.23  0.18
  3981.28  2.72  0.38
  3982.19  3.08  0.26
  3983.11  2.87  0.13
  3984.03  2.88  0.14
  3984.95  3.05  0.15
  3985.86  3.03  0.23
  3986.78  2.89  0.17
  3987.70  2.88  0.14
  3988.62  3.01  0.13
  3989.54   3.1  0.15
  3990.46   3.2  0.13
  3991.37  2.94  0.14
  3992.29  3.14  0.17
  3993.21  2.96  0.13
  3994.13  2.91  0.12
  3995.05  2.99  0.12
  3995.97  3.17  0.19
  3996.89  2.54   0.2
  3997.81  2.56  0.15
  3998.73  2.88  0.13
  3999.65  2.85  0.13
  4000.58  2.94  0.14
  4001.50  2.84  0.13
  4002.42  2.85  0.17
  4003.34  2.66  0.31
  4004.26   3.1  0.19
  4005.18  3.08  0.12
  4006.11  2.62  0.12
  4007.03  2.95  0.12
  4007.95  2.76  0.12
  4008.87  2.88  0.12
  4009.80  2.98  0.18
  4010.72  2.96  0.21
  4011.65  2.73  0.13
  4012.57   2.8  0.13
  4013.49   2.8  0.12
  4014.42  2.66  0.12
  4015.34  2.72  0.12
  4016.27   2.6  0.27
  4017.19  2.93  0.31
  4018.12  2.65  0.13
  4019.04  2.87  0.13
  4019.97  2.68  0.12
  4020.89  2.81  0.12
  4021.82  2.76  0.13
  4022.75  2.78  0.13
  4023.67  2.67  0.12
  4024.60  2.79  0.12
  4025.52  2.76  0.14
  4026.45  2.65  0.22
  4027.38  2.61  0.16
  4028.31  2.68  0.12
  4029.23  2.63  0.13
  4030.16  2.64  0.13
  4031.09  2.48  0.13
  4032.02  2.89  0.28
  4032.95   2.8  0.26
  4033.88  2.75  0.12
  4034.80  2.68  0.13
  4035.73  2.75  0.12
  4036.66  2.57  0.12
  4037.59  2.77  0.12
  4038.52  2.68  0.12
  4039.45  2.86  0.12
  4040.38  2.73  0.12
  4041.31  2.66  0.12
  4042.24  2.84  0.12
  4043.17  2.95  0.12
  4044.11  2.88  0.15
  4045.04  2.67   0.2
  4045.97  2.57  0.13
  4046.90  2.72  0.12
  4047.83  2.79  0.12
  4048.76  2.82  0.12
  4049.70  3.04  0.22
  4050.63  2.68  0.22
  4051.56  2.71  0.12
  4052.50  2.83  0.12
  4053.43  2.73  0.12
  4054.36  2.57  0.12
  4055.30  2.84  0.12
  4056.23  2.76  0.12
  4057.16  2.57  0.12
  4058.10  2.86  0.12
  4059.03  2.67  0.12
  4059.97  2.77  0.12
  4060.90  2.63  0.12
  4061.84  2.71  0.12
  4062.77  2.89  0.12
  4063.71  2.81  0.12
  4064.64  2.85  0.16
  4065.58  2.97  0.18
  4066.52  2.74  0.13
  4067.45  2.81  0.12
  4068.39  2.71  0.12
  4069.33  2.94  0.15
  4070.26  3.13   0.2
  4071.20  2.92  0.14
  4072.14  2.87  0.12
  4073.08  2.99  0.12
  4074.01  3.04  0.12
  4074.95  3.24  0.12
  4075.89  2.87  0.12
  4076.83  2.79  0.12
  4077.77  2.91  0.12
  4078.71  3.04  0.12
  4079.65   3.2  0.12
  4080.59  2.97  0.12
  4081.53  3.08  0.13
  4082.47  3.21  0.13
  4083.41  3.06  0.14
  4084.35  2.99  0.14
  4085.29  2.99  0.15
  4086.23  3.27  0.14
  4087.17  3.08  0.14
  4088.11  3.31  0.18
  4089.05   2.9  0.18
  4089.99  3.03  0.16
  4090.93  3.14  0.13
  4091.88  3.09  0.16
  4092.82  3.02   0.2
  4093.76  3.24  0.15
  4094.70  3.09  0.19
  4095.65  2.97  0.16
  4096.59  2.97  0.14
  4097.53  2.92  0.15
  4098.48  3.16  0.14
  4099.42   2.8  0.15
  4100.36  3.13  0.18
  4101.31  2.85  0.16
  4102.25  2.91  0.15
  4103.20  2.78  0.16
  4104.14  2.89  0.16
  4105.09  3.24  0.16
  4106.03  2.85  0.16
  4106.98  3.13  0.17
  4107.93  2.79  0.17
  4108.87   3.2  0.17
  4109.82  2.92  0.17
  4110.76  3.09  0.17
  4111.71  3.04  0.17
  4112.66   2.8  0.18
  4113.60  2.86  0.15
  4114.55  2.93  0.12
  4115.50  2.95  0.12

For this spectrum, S 6.3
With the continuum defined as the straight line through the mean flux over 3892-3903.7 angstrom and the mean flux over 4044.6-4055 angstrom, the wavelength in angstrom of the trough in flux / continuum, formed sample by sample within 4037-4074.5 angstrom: 4045.97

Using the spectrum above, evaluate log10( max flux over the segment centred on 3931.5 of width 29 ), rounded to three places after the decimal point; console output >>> 0.539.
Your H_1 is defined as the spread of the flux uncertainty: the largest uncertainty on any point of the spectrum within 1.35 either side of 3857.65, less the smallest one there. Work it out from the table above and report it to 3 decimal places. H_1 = 0.020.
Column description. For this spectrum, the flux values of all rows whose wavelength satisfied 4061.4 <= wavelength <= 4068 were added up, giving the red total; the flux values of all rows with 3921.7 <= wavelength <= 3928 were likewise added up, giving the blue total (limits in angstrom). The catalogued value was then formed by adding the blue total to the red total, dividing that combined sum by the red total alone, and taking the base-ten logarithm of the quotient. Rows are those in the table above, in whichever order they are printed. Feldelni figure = 0.32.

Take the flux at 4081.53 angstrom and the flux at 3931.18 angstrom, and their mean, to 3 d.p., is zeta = 3.140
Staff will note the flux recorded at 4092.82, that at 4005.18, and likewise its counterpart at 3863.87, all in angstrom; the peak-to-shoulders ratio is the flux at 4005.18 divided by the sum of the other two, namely 0.47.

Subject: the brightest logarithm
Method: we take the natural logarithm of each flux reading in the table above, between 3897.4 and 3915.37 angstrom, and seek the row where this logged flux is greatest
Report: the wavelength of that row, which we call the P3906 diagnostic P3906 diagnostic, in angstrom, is 3914.02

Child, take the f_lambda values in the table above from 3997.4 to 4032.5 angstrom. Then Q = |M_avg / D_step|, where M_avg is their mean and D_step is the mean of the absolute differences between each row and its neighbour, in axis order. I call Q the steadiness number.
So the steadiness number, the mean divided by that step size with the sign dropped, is 19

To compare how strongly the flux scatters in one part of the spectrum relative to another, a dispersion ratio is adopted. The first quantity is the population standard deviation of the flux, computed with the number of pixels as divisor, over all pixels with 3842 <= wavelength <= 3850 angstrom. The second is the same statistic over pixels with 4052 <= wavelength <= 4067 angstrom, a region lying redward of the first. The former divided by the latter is 1.4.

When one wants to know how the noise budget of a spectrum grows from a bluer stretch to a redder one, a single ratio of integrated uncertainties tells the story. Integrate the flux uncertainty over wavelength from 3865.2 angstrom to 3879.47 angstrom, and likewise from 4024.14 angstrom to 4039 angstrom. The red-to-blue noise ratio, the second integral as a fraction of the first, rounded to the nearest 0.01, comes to 1.15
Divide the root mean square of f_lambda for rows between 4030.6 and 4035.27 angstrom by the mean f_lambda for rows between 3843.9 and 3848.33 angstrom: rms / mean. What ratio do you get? 0.81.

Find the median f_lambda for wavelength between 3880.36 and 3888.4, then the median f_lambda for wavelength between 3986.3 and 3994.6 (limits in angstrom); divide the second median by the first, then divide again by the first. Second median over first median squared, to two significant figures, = 0.26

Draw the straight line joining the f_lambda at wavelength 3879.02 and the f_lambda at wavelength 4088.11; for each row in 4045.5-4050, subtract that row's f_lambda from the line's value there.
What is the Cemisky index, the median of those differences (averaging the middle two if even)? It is 0.53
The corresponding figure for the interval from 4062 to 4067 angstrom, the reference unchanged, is 0.47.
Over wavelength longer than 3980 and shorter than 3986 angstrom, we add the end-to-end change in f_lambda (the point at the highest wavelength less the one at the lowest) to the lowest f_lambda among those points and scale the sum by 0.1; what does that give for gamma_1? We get 0.252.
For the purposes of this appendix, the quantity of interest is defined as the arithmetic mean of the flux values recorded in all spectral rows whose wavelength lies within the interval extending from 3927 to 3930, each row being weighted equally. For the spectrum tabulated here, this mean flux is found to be 3.1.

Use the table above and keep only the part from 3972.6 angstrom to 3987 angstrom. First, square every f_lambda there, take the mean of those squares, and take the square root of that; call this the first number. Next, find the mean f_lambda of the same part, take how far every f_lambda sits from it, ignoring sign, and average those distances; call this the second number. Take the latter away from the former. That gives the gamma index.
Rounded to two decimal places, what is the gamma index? 2.82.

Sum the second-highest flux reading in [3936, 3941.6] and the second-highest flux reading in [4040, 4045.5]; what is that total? 6.03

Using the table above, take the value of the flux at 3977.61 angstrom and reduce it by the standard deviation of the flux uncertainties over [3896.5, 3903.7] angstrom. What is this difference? 2.82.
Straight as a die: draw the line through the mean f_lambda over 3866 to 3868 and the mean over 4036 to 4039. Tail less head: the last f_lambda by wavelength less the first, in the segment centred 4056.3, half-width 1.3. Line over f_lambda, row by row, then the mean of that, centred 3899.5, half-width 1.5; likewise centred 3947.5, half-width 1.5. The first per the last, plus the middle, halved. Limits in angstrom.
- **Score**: 0.40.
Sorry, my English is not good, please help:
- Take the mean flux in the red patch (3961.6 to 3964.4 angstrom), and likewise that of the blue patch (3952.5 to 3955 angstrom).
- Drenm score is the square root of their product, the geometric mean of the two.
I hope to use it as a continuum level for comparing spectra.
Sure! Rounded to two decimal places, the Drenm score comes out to 3.05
